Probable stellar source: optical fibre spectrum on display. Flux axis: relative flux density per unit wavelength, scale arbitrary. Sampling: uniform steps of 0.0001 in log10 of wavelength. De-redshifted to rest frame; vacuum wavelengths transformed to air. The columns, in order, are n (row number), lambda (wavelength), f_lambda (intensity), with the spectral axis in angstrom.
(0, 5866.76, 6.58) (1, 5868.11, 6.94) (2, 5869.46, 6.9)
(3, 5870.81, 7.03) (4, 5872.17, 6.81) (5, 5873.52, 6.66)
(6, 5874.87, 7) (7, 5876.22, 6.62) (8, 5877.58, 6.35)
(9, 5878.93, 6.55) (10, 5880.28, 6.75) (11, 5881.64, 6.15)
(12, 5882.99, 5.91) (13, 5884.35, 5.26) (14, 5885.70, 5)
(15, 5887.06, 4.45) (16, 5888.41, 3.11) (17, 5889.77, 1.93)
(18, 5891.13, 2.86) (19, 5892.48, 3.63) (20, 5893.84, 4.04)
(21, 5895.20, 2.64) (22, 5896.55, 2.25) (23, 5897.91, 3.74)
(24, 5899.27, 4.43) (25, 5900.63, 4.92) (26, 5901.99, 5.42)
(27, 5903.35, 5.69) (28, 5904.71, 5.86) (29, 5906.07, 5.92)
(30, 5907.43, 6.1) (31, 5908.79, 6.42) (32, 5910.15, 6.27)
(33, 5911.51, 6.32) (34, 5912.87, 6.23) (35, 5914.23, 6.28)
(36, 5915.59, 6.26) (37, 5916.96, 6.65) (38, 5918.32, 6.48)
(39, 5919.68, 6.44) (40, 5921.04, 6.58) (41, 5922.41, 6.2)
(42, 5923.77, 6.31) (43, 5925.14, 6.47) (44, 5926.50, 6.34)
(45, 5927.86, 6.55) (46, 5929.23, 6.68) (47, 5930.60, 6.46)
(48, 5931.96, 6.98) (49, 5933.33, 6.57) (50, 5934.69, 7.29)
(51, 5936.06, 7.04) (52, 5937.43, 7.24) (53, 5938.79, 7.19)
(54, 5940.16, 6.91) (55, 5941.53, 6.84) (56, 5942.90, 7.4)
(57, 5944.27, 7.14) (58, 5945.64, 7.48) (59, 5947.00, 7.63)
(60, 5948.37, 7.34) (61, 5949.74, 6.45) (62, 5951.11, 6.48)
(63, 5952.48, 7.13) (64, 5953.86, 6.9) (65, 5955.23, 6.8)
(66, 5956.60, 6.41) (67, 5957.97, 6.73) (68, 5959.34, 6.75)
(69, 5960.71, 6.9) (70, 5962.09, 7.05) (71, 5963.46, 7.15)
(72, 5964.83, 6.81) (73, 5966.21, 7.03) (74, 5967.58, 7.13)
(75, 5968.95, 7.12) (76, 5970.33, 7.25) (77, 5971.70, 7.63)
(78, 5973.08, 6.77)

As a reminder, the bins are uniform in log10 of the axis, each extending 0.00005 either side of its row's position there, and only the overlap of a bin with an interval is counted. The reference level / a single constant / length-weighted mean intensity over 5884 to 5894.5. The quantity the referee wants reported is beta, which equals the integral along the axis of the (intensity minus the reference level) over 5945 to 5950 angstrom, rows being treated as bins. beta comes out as 17.8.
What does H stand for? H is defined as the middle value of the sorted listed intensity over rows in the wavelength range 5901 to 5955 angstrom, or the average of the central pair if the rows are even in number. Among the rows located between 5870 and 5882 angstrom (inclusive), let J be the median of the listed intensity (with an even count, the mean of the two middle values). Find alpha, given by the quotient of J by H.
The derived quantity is 1.03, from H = 6.5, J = 6.7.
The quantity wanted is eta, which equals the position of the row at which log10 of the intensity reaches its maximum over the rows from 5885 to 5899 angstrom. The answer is 5885.70 angstrom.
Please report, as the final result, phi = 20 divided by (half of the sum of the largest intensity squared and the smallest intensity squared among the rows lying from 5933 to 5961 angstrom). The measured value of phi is 0.4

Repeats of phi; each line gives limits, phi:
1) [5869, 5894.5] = 0.8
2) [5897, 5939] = 0.6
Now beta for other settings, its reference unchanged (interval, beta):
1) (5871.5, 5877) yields 16.6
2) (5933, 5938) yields 16.6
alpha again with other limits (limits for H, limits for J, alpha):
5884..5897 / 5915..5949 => 1.98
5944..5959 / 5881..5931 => 0.88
